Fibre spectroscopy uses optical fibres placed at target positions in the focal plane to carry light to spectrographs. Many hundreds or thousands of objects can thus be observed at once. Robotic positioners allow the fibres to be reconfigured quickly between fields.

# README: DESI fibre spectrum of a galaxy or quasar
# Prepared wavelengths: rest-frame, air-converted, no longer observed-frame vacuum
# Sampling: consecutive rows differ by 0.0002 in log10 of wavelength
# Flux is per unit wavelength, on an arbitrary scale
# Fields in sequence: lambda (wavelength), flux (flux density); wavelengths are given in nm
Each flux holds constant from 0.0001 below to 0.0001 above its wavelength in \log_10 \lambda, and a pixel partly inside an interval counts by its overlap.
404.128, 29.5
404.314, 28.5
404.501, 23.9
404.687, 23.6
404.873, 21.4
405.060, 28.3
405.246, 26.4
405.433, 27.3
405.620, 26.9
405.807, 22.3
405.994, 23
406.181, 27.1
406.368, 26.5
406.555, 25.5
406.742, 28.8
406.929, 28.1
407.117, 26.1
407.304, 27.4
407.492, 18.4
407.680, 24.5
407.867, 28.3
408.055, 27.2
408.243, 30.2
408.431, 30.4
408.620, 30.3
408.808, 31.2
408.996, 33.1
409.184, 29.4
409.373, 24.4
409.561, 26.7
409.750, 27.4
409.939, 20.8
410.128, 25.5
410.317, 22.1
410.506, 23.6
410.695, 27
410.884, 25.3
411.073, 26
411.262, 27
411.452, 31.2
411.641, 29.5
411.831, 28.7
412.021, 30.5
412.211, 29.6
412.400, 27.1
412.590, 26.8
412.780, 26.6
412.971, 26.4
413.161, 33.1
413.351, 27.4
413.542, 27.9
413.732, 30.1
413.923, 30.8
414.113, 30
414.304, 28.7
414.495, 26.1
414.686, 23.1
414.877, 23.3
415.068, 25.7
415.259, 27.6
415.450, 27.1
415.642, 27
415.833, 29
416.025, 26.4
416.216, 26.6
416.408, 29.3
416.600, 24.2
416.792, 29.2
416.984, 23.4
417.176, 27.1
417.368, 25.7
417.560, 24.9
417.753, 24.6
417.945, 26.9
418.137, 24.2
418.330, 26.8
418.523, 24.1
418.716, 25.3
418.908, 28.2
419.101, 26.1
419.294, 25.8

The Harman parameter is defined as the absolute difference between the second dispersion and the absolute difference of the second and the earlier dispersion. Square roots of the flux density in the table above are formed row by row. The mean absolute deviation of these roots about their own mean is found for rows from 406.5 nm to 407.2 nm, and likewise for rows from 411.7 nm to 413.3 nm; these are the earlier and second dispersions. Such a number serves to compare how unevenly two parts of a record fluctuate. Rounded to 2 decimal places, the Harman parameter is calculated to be 0.13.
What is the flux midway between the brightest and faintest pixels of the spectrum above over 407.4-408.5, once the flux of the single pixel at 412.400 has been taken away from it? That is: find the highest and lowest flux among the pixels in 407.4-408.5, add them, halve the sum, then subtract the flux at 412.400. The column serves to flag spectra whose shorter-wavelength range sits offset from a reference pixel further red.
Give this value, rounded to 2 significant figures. -2.7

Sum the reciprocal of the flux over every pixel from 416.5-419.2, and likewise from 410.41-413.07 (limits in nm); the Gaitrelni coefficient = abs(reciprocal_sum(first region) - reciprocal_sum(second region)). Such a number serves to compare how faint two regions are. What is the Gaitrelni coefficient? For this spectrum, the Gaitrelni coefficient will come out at 0.034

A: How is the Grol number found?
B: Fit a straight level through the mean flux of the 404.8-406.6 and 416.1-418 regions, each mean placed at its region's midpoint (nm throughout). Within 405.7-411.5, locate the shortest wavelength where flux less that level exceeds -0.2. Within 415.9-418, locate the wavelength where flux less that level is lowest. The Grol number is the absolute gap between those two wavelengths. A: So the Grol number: 10.80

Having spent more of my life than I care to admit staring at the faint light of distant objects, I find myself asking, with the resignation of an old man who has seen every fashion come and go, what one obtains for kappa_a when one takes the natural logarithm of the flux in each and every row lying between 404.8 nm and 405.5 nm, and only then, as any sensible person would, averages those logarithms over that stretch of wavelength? 3.25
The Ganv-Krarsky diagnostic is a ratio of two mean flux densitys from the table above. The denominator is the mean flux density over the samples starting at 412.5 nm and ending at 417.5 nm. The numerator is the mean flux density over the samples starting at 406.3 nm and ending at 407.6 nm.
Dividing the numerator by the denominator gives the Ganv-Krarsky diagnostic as 0.95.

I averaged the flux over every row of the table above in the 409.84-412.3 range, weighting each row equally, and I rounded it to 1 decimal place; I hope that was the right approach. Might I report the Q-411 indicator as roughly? 26.7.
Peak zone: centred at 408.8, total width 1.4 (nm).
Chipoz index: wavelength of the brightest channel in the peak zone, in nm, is 408.996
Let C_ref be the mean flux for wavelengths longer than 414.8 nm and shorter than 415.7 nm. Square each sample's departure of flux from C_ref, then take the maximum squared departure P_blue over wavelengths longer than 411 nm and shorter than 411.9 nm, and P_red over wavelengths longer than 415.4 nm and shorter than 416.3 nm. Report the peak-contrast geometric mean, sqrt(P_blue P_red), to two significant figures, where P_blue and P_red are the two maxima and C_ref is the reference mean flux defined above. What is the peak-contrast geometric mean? 14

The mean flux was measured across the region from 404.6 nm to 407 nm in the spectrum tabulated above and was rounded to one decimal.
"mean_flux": 25.8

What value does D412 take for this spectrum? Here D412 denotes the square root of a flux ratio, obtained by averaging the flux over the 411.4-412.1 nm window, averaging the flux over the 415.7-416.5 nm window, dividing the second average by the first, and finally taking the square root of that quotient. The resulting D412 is 0.96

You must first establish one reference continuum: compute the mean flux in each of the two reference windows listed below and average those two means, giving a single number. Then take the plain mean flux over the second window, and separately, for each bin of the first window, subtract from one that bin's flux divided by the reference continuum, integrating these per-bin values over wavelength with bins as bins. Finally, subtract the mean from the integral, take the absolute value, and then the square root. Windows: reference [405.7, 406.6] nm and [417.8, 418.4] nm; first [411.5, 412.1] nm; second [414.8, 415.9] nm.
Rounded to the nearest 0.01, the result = 5.17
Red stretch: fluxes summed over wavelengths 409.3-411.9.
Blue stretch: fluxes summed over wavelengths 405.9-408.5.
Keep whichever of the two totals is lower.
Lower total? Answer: 365.2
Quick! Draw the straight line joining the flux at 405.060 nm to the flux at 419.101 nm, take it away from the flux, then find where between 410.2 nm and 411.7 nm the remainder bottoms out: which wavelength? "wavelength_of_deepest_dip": 410.317 nm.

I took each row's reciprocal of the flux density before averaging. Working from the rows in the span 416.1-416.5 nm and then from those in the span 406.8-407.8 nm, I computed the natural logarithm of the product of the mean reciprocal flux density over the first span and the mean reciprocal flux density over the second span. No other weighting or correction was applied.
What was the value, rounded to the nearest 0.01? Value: -6.52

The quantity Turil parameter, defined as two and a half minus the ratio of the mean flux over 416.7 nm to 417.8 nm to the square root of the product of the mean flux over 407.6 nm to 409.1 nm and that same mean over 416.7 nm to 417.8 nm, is 1.56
